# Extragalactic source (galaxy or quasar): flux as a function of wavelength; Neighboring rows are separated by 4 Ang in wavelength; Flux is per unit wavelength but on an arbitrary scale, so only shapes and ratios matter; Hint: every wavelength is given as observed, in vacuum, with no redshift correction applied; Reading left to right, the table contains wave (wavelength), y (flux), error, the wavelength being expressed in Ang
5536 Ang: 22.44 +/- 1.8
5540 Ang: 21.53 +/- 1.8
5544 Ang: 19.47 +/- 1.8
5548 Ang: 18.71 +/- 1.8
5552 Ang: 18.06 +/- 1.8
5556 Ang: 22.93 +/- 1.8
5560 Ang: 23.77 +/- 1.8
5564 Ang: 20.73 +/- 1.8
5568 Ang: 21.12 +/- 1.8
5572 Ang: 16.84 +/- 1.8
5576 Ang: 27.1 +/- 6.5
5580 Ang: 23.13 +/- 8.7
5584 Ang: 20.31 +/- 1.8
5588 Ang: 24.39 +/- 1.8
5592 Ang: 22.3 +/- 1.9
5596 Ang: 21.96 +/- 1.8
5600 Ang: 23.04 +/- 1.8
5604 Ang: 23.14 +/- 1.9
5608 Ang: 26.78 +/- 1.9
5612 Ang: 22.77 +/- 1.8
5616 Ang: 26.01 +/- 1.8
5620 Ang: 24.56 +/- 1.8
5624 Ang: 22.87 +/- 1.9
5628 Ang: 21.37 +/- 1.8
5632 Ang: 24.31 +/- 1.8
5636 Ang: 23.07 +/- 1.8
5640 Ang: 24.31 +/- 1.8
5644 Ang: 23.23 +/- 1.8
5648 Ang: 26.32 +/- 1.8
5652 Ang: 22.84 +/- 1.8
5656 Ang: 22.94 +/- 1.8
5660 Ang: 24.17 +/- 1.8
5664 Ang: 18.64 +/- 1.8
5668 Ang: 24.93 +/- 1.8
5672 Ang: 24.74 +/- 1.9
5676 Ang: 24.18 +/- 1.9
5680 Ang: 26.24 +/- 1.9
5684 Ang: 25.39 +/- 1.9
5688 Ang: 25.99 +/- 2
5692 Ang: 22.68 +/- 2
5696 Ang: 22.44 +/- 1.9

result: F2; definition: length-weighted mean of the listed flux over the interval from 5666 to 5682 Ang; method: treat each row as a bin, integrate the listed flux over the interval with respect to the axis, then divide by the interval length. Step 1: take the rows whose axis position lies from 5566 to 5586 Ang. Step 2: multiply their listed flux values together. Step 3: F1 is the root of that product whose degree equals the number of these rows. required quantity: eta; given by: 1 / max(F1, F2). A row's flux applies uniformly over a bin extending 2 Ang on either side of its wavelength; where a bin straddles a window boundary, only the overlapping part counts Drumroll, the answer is 0.0400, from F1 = 21.4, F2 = 25.02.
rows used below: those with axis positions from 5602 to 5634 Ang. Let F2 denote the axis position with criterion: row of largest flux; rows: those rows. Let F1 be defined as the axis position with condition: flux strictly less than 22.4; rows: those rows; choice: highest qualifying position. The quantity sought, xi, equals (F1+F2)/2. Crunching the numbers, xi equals 5618 Ang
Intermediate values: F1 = 5628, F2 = 5608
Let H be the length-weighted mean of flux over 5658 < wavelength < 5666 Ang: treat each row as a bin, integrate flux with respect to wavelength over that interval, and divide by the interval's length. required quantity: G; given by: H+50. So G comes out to 71.4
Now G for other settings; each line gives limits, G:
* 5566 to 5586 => 71.7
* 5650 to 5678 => 73.2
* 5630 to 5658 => 73.9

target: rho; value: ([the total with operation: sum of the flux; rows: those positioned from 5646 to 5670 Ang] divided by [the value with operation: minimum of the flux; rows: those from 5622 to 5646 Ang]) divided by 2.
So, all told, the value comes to 3.3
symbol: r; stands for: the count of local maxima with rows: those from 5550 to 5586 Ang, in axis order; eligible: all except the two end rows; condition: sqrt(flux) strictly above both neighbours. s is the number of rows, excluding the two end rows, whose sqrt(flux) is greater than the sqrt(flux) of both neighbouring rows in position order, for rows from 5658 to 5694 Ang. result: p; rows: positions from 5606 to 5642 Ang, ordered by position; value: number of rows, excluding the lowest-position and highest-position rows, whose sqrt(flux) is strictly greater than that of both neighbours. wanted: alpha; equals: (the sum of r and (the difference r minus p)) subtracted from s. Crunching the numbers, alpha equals -1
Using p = 2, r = 3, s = 3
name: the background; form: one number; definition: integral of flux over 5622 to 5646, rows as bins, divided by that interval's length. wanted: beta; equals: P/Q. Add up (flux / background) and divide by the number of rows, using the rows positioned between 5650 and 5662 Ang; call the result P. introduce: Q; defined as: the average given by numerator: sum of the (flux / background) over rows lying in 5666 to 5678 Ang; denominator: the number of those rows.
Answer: 0.95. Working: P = 1.01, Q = 1.06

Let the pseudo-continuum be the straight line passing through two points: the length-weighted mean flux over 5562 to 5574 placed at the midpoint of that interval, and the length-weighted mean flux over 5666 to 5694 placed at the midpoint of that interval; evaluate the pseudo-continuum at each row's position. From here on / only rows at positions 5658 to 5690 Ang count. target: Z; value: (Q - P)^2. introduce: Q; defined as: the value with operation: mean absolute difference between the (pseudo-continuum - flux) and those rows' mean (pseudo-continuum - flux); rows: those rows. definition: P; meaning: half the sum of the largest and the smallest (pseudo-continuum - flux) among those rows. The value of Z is 1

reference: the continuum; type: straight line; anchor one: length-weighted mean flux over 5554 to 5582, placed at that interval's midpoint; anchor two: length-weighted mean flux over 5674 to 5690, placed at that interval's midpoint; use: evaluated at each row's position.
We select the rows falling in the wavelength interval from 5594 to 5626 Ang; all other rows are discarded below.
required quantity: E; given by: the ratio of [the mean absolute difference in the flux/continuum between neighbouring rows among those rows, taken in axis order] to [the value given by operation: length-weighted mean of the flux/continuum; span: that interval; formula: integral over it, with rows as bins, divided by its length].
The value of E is 0.090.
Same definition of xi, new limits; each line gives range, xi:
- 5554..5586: 5580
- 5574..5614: 5586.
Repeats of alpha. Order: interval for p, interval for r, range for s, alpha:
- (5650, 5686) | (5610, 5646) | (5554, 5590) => 0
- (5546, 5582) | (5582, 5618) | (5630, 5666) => 2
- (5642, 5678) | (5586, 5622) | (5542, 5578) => 1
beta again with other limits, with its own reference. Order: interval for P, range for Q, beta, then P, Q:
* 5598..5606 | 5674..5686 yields 0.91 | 1.00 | 1.09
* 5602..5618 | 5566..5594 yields 1.11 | 1.06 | 0.96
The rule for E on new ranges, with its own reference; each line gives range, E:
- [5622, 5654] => 0.089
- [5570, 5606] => 0.139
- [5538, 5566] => 0.100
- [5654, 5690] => 0.090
